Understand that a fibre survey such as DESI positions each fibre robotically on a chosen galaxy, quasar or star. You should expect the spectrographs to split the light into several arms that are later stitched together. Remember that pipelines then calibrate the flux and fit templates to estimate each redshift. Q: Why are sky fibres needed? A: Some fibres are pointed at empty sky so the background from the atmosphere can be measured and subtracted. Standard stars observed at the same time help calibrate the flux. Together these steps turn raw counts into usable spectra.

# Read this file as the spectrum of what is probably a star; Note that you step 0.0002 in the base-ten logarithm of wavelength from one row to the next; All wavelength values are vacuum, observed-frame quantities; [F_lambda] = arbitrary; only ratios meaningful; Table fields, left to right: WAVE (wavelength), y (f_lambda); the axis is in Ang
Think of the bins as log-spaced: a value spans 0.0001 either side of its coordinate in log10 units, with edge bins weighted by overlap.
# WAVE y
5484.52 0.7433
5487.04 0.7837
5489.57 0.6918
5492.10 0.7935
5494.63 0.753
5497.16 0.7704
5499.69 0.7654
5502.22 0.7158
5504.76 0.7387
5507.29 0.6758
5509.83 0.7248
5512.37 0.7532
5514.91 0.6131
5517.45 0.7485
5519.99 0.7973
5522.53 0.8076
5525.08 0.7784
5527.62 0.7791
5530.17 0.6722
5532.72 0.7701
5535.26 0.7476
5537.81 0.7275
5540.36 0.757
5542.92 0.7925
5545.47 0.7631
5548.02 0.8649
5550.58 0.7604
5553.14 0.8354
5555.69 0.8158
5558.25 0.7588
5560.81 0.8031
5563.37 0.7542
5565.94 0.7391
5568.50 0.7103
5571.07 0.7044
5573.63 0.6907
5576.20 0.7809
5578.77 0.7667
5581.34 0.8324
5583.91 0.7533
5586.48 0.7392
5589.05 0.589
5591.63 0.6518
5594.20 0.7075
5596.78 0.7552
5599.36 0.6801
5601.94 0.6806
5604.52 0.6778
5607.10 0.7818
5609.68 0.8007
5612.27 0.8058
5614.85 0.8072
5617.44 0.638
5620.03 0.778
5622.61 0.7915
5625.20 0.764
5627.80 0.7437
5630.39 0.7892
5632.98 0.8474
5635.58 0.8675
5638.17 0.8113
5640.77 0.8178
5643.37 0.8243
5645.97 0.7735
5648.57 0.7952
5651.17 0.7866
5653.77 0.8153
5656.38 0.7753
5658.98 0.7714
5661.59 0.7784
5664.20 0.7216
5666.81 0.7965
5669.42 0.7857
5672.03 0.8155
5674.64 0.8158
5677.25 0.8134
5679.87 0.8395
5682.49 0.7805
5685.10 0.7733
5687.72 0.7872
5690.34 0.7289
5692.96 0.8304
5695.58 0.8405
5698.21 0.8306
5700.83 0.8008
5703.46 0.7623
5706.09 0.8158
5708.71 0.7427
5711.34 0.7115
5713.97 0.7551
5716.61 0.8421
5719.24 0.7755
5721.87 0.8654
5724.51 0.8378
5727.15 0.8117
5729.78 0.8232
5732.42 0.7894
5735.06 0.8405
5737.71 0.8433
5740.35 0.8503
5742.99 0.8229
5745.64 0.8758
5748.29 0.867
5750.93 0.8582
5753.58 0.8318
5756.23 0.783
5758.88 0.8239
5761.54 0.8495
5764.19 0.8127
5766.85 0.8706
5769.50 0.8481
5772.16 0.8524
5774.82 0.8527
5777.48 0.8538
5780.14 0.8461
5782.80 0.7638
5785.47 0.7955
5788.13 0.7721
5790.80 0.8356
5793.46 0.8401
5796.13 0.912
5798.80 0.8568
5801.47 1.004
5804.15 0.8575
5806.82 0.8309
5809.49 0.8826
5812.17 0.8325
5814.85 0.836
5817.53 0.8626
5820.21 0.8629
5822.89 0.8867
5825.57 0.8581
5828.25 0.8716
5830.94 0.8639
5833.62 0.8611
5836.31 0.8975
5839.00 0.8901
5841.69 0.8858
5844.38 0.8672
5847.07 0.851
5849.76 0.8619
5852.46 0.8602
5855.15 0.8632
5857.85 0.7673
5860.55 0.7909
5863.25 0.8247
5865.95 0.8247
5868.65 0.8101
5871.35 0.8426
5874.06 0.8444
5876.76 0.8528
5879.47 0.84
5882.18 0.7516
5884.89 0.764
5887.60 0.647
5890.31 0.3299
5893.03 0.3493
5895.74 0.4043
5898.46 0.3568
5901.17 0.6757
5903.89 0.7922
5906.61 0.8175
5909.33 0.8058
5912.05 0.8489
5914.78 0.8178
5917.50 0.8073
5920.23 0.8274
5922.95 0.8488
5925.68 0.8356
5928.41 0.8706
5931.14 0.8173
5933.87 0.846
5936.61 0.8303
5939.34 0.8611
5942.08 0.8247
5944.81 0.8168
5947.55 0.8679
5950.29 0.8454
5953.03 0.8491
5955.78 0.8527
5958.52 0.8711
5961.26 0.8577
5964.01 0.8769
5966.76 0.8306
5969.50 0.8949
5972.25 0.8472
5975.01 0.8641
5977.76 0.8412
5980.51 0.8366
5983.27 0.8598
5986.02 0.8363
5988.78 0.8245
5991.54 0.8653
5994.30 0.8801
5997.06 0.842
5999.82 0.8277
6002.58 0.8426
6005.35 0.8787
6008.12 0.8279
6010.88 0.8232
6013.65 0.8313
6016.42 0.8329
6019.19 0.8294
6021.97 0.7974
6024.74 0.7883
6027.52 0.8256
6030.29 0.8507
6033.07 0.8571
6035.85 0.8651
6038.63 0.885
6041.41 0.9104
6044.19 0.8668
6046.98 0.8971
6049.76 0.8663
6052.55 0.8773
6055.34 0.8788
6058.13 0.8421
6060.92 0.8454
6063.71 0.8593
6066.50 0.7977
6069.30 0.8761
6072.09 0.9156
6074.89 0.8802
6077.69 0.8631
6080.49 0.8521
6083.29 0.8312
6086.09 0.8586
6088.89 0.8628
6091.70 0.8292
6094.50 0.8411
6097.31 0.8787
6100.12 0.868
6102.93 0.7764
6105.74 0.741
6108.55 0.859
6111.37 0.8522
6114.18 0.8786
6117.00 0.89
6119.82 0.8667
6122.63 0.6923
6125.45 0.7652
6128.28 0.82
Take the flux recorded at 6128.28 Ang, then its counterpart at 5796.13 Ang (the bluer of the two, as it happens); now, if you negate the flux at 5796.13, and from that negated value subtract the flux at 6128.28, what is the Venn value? -1.73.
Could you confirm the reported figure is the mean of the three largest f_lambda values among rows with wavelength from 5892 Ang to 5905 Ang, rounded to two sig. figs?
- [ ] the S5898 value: 0.62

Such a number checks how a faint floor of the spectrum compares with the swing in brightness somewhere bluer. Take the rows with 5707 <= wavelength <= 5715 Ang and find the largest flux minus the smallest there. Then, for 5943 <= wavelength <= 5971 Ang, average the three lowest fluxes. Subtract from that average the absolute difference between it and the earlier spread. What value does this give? 0.044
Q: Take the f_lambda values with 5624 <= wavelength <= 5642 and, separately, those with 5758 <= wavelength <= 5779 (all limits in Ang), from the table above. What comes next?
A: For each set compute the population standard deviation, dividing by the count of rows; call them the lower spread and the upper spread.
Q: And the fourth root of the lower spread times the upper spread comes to 0.16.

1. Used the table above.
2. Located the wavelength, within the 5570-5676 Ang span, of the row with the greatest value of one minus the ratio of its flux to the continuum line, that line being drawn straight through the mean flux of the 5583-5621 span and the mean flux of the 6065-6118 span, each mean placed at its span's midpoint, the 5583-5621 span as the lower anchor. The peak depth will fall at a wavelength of 5589.05 Ang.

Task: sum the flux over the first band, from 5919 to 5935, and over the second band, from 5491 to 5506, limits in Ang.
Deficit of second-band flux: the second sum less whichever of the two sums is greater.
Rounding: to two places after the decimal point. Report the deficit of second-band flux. -0.51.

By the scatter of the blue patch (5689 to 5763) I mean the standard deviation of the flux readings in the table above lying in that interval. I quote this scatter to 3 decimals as 0.043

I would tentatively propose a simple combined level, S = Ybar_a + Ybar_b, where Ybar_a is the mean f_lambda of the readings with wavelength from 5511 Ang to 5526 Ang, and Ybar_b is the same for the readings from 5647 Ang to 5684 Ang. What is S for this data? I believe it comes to 1.54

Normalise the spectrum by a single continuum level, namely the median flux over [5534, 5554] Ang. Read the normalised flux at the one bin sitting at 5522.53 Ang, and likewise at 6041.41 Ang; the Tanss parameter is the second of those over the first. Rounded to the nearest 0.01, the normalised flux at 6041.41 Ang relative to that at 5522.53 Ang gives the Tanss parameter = 1.13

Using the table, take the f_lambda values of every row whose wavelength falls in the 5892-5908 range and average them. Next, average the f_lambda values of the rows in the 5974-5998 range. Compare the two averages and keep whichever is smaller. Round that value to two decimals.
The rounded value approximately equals 0.57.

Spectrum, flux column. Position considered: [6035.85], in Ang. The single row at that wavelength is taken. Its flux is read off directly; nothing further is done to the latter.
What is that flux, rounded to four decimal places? 0.8651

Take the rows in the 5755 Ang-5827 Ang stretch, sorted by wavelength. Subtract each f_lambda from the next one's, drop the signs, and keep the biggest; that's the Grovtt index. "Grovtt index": 0.15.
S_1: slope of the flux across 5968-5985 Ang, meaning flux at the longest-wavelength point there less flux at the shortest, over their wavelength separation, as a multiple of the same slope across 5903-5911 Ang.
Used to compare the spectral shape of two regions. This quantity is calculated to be -1.0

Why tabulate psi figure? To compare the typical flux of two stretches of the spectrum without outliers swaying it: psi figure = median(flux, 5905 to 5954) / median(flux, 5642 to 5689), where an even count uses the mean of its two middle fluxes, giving 1.06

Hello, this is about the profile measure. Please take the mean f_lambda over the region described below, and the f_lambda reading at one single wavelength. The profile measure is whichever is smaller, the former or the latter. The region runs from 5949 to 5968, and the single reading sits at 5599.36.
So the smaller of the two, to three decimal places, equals 0.680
